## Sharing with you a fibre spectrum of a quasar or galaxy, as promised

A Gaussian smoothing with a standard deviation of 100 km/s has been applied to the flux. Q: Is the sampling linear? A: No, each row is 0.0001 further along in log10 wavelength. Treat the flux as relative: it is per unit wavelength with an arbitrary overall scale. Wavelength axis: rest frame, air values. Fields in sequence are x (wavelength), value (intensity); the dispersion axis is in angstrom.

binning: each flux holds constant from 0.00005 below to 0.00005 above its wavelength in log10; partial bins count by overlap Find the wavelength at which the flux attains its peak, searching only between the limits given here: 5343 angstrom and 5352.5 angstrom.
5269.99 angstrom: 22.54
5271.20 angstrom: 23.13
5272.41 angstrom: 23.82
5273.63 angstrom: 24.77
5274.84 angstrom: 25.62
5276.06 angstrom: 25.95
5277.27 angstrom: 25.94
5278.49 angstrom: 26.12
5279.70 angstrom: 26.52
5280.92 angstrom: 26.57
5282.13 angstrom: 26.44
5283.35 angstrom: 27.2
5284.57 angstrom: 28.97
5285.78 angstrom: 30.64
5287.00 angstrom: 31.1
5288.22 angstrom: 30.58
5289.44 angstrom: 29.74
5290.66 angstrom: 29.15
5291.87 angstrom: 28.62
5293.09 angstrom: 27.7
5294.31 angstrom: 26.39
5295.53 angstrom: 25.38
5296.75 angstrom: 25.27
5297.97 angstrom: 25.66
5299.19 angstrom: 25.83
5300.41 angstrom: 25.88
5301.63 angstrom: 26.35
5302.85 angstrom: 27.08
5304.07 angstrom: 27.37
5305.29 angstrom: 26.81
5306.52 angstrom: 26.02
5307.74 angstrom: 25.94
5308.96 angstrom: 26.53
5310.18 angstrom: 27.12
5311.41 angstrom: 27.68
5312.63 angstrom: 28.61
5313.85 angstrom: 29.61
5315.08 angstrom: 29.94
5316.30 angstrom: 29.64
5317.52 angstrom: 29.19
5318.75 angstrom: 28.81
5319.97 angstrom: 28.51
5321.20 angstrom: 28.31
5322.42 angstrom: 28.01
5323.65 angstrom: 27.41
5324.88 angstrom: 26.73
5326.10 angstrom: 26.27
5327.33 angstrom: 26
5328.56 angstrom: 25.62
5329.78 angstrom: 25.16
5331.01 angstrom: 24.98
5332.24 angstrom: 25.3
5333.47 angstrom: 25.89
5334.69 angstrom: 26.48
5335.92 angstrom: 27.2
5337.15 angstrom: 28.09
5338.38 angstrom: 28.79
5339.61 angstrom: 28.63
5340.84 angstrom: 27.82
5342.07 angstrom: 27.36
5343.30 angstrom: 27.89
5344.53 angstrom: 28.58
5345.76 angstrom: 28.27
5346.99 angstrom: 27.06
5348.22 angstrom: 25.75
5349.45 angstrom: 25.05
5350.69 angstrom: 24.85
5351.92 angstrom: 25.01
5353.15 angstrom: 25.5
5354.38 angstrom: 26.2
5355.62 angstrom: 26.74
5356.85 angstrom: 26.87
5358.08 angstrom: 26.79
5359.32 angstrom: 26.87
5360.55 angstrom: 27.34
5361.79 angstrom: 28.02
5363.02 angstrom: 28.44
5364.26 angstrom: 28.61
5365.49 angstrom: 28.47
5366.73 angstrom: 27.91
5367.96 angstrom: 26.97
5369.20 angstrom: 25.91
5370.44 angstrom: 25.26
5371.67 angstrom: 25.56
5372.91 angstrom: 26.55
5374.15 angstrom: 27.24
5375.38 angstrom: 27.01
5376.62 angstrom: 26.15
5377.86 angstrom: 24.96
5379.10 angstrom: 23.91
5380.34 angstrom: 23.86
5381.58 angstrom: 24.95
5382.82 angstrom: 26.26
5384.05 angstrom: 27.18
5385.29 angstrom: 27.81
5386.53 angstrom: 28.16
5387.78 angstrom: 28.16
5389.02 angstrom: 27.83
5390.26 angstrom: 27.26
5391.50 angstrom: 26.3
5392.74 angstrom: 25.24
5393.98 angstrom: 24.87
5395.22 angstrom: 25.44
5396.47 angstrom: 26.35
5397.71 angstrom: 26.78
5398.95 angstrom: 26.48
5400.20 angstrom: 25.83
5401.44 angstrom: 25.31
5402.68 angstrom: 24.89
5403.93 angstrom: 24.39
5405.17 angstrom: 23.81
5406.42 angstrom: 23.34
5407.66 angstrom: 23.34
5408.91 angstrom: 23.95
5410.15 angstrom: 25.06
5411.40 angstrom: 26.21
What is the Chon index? 5344.53 angstrom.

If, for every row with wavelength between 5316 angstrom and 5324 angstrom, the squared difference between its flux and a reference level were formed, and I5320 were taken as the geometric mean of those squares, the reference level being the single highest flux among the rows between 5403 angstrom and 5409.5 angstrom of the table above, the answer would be 17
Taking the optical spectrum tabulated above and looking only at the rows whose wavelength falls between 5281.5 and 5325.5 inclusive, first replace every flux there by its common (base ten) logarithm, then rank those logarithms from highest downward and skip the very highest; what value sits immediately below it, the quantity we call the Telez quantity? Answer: 1.49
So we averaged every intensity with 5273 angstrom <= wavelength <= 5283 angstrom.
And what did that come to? 26.0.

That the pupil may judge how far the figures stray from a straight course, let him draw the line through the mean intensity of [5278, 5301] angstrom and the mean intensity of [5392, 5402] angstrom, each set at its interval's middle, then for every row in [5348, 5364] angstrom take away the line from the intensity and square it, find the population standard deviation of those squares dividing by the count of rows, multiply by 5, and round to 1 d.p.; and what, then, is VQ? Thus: 6.7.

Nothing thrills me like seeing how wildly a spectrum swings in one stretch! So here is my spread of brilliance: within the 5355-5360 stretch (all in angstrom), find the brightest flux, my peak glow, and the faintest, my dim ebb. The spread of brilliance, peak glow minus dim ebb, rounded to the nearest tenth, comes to 0.1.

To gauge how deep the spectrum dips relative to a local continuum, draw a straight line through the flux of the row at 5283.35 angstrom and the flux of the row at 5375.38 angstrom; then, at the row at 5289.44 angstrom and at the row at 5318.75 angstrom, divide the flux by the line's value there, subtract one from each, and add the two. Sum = 0.156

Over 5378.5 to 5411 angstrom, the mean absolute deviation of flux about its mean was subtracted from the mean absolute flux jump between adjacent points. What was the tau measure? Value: -0.69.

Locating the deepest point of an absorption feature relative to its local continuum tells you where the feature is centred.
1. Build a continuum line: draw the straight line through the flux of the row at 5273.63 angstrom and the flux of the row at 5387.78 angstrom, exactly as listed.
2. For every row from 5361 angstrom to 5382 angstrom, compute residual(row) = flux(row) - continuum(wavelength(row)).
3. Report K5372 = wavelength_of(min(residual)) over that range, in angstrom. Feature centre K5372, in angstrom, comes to 5380.34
